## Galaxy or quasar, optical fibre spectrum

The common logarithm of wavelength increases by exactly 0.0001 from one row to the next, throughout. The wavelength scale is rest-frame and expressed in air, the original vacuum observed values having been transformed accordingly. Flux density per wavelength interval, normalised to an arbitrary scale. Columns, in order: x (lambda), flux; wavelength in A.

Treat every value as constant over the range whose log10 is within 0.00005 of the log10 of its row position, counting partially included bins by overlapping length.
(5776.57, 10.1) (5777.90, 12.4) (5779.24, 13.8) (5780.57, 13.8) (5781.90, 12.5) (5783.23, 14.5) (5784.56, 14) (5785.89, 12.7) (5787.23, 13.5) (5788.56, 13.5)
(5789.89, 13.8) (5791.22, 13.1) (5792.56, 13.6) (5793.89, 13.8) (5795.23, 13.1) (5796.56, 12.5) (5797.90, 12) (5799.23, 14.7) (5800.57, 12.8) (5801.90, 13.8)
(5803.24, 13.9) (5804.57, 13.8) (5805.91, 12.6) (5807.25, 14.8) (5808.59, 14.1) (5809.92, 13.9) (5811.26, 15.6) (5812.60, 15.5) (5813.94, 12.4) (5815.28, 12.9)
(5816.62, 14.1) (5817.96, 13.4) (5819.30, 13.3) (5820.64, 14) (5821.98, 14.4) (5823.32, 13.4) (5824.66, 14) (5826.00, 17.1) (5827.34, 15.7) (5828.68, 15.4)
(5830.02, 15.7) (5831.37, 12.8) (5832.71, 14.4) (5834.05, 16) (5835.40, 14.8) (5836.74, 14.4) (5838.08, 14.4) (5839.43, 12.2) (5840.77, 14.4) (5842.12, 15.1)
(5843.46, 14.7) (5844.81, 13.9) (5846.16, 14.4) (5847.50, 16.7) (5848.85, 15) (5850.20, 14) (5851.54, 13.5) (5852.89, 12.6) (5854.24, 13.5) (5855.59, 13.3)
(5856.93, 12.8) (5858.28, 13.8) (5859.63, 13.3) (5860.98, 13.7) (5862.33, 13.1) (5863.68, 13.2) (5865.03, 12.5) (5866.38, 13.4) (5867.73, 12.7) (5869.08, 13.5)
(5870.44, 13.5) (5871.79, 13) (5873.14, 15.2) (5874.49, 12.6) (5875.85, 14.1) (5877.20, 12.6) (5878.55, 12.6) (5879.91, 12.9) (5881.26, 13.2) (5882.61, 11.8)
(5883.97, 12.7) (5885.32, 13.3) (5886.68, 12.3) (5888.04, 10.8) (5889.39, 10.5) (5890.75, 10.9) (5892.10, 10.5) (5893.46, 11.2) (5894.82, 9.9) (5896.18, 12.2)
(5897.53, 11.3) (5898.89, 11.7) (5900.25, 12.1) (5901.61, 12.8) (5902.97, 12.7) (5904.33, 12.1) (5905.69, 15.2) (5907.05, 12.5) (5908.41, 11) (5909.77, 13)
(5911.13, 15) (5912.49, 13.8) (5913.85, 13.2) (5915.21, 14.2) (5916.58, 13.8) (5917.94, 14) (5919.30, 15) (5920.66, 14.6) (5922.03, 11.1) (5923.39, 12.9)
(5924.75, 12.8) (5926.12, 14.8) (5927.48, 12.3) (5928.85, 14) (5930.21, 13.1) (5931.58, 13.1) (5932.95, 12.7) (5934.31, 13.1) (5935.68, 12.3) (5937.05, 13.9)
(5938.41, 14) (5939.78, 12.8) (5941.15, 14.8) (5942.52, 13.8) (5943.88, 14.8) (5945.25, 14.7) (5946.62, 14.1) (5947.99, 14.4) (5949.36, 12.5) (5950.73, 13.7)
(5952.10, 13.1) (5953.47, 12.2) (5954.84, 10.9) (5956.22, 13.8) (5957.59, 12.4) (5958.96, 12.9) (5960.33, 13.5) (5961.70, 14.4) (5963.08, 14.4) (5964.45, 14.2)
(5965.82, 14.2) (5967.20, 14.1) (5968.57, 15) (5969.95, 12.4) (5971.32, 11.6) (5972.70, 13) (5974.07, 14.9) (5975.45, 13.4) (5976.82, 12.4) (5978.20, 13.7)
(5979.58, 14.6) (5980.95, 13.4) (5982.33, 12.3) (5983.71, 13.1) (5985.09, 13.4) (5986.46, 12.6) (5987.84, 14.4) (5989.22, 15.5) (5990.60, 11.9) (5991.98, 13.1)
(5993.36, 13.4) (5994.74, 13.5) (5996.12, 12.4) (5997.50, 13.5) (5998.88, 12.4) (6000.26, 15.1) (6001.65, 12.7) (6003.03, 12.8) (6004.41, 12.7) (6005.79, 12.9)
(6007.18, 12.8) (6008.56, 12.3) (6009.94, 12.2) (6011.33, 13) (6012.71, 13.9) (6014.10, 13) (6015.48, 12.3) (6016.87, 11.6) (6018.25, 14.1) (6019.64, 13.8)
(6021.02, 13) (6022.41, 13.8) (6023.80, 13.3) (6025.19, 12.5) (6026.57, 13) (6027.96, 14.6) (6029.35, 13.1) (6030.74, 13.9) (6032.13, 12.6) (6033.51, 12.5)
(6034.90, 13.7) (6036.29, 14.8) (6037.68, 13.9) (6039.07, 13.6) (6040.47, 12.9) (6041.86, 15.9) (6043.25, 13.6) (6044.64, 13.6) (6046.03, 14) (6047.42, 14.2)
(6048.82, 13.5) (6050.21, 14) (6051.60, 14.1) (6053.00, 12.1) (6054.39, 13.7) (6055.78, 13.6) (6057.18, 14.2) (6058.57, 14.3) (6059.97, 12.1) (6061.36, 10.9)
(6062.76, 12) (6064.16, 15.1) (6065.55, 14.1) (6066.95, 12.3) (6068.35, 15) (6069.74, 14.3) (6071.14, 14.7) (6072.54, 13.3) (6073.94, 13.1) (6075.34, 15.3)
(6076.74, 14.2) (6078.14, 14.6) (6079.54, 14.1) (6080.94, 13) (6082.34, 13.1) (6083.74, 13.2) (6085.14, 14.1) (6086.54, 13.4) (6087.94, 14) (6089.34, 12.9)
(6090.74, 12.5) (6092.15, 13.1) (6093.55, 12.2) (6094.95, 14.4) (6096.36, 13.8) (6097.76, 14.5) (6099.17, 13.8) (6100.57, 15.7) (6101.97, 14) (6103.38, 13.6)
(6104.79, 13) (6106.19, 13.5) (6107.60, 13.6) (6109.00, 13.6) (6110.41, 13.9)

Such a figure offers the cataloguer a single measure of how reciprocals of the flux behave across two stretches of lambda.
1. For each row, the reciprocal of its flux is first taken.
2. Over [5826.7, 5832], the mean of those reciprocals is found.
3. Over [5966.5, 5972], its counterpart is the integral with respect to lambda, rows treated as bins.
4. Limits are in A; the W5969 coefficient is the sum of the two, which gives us 0.486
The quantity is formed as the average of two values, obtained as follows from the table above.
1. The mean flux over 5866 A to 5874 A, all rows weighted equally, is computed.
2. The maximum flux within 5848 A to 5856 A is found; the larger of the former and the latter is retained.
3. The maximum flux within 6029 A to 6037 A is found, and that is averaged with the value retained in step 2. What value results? 14.9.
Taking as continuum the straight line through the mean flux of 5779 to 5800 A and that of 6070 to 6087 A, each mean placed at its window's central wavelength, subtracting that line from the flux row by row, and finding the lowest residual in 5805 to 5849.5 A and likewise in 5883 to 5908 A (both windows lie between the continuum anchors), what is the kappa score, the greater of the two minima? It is -1.30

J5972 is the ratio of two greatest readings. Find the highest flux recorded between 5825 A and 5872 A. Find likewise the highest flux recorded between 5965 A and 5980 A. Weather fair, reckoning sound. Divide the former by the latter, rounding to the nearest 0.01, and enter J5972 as 1.14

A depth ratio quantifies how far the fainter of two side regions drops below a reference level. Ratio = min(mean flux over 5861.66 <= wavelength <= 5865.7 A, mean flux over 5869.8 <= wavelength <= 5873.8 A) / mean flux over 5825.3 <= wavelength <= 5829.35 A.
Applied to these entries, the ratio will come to 0.80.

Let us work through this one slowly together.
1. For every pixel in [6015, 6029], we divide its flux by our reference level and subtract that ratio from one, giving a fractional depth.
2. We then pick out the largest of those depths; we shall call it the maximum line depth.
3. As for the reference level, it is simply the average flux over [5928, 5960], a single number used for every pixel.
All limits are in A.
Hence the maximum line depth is 0.131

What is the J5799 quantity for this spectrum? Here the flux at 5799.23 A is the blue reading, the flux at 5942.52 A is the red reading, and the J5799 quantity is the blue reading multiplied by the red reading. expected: 203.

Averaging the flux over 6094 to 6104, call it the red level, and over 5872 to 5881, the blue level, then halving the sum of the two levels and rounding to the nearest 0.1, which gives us 13.8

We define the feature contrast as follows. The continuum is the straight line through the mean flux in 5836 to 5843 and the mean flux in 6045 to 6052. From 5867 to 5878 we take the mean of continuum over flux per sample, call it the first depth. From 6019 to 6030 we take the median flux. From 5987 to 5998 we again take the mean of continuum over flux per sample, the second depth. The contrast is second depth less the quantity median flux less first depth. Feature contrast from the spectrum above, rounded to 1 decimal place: -11.1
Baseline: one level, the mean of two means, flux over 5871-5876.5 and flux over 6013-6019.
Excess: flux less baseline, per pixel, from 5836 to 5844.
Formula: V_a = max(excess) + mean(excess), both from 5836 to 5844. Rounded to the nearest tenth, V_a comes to 2.8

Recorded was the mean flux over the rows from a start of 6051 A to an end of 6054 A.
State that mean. 13.1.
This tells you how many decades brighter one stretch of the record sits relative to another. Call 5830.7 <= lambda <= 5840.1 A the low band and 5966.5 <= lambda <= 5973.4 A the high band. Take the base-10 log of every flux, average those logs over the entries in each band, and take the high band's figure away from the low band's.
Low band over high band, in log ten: 0.030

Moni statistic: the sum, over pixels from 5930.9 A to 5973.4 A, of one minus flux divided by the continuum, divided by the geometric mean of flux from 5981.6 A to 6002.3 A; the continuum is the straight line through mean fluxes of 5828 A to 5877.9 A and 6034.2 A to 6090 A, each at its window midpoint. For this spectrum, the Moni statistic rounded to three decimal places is 0.062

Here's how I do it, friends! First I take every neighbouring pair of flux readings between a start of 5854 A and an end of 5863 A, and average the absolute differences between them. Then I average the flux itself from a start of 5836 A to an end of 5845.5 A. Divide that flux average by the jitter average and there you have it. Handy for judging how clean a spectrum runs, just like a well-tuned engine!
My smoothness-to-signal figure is 27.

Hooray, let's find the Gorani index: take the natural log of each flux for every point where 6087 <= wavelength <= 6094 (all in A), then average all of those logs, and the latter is 2.56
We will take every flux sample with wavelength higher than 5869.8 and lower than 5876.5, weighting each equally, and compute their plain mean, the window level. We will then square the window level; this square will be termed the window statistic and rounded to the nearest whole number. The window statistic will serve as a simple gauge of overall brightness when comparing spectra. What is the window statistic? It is 187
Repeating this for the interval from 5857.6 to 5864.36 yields 180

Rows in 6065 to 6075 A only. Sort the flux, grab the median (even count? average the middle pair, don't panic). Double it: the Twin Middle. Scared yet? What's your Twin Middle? 28.2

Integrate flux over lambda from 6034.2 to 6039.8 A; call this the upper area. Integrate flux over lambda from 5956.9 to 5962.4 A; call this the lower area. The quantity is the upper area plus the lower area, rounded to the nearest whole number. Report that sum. 151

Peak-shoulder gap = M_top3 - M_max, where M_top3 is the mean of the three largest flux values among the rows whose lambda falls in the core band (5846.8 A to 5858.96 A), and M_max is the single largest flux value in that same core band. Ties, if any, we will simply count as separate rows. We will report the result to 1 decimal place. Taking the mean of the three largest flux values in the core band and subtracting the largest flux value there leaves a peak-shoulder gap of -1.5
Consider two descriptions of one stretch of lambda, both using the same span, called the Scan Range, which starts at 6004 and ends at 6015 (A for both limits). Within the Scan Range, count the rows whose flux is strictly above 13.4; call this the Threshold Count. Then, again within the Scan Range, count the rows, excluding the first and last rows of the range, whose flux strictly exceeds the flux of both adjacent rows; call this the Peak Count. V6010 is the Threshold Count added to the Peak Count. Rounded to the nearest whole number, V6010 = 3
